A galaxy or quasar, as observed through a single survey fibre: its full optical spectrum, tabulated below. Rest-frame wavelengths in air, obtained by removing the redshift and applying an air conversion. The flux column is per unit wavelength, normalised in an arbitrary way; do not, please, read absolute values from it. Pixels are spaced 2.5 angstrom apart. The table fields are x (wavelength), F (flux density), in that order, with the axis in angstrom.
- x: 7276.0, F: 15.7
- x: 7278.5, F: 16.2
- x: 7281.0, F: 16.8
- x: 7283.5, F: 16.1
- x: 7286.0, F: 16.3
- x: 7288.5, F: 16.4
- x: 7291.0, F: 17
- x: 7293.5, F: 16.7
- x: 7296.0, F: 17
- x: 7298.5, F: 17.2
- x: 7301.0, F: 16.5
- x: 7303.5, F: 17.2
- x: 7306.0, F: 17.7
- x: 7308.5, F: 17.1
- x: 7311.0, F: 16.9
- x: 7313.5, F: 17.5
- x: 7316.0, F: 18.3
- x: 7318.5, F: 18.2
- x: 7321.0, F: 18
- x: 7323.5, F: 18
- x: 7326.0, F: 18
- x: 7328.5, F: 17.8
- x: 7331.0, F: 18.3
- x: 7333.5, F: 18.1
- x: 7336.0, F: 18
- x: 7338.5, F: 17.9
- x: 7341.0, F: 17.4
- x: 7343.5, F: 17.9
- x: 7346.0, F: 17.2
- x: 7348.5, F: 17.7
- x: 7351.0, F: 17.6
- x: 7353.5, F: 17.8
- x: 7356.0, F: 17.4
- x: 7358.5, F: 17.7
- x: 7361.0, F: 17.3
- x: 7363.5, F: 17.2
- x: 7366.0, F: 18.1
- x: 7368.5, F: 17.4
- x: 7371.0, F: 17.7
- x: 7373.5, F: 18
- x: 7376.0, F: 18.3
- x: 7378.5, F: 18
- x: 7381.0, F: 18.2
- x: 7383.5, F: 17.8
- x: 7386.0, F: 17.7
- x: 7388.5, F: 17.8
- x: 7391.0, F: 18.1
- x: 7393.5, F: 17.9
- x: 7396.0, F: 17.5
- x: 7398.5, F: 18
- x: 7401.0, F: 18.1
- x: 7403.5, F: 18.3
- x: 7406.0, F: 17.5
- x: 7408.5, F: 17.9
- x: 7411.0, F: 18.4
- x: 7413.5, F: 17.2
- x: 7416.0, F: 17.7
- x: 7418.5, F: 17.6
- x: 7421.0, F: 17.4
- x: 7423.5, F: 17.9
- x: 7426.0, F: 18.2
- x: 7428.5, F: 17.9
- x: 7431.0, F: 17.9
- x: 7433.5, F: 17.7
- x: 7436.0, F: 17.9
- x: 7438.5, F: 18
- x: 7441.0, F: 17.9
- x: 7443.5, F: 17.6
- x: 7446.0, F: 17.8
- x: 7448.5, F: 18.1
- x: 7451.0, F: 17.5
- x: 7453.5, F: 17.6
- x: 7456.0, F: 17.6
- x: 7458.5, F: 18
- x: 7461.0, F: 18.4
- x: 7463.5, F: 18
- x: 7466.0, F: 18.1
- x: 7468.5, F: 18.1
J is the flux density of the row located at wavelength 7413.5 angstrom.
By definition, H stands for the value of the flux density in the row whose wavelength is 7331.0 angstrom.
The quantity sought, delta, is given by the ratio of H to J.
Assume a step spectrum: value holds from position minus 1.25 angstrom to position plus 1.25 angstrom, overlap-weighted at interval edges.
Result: 1.06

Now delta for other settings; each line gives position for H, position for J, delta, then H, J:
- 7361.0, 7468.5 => 0.96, 17.3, 18.1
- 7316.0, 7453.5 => 1.04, 18.3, 17.6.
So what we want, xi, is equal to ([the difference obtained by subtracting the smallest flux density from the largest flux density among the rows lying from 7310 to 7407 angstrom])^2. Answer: 2.0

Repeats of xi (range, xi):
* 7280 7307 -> 2.6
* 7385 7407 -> 0.6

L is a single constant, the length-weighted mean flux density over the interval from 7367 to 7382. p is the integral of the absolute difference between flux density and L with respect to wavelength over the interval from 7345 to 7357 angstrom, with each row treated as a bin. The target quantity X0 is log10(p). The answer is 0.7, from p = 5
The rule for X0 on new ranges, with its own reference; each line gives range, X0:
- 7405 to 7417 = 0.7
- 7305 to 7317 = 0.9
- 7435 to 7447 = 0.2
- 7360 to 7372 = 0.7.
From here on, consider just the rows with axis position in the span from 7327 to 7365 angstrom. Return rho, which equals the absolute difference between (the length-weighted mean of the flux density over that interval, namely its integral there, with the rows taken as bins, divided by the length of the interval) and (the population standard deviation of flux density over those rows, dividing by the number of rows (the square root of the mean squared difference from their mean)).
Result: 17.37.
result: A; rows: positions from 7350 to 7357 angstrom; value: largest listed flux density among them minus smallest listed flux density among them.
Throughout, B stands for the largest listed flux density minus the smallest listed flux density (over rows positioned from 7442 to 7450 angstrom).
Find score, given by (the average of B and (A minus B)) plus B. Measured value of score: 0.7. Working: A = 0.4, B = 0.50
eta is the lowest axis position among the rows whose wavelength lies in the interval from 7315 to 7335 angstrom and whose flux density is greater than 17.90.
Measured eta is 7316.0 angstrom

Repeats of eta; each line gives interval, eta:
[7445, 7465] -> 7448.5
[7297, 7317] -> 7316.0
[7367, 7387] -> 7373.5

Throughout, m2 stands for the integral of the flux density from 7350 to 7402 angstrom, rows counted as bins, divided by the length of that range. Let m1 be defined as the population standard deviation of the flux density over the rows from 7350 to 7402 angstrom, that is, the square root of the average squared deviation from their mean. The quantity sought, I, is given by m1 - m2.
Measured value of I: -17.5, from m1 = 0.30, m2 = 17.8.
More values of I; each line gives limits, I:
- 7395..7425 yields -17.4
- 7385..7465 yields -17.6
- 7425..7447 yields -17.7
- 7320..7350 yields -17.6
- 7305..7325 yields -17.2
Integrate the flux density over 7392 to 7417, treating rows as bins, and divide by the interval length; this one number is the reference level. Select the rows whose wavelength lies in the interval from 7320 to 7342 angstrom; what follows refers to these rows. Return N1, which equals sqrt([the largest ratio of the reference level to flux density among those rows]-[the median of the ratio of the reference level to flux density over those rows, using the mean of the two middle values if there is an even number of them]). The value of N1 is 0.185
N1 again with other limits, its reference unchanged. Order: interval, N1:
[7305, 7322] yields 0.219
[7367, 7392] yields 0.169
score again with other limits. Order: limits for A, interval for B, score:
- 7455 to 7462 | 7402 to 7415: 1.6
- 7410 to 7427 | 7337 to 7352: 1.3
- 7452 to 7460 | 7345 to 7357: 0.8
